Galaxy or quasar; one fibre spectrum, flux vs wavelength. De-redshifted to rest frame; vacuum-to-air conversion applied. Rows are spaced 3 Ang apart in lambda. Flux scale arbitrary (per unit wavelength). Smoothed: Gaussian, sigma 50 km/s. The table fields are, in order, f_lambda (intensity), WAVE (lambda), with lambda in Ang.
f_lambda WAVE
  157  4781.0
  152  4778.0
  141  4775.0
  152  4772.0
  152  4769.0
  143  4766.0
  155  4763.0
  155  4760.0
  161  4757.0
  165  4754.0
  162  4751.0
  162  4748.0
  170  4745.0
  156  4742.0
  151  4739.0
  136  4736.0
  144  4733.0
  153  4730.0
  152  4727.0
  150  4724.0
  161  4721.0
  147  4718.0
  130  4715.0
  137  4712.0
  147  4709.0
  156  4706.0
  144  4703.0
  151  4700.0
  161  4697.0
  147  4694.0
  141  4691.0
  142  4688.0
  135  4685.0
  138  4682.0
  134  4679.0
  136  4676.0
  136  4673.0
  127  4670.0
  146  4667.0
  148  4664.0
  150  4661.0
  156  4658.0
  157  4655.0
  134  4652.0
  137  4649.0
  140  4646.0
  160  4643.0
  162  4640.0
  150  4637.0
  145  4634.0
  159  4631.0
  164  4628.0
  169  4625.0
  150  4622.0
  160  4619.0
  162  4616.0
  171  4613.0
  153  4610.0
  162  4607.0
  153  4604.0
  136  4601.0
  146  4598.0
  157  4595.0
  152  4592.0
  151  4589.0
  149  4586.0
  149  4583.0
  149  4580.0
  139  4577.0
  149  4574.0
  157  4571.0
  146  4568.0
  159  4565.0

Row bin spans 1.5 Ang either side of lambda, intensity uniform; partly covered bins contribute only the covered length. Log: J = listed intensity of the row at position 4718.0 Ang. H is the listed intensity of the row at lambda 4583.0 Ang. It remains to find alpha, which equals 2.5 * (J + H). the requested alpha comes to 740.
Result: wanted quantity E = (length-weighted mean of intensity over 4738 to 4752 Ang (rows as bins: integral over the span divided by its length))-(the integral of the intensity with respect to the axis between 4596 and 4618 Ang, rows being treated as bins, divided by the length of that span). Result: 6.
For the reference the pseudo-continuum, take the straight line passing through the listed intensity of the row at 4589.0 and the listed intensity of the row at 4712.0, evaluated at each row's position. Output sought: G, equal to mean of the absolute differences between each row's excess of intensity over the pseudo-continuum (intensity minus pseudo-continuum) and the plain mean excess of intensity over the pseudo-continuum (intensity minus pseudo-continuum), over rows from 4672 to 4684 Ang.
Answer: 1.3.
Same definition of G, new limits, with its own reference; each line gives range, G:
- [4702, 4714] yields 5.5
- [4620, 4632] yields 6.0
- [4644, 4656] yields 7.8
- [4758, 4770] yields 4.0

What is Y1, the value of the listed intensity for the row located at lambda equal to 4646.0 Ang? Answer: 140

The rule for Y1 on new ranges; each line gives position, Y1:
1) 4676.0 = 136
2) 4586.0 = 149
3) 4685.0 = 135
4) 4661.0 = 150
